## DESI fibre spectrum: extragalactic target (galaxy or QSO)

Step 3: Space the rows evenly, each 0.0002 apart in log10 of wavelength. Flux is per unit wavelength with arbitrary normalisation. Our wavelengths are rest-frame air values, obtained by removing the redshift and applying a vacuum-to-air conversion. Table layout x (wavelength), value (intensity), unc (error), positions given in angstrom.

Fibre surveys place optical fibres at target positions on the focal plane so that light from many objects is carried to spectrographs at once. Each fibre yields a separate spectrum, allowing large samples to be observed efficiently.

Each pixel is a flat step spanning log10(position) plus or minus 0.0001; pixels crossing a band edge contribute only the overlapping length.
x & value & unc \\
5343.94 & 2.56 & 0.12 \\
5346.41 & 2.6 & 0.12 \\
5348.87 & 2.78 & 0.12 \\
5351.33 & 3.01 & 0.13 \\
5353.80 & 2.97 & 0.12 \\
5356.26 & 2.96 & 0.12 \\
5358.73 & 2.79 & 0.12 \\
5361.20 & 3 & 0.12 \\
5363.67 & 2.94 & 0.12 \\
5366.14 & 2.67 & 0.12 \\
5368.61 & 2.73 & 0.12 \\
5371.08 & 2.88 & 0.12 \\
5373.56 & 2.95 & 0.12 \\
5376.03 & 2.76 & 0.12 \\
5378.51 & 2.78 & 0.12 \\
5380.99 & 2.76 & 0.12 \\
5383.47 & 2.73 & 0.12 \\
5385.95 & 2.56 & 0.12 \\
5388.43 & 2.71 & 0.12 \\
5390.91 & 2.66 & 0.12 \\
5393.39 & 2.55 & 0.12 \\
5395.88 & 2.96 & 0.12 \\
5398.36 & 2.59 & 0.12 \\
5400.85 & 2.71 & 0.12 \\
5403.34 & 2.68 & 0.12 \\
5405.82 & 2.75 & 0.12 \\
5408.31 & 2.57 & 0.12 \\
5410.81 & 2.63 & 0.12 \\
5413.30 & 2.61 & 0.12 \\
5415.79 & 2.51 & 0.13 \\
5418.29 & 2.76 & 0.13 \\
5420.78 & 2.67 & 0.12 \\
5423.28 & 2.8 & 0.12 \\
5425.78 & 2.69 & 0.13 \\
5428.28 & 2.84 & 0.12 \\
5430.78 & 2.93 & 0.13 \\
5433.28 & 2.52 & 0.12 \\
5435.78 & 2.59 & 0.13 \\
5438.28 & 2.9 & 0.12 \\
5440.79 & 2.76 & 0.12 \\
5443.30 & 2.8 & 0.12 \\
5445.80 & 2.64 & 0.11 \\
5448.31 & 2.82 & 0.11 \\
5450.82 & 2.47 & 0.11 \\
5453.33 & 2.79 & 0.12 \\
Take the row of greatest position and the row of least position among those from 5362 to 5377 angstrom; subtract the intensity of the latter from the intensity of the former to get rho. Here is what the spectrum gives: -0.2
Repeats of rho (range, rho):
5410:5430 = 0.2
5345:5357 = 0.4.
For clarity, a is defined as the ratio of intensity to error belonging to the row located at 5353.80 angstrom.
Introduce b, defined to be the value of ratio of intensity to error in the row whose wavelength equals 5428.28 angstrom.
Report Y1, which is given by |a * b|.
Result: 586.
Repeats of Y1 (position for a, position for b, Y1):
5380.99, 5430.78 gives 518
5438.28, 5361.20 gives 604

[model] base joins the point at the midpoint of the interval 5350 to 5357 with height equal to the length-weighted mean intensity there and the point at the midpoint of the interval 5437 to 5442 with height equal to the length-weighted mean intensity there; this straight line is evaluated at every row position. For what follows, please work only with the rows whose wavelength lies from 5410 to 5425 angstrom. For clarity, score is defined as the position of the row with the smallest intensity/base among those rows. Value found 5415.79 angstrom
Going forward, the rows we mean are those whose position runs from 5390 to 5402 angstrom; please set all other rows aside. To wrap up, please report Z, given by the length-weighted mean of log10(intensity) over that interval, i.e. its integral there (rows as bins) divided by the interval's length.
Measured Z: 0.430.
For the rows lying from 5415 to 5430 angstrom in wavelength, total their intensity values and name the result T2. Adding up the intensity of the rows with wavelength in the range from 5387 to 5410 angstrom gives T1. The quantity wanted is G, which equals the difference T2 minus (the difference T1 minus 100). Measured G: 92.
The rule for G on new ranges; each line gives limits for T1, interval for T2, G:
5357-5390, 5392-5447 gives 123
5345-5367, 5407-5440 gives 109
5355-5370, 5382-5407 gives 110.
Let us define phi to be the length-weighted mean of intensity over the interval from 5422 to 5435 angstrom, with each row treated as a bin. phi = 2.75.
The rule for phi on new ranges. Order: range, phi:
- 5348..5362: 2.92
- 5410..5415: 2.61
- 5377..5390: 2.71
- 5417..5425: 2.74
